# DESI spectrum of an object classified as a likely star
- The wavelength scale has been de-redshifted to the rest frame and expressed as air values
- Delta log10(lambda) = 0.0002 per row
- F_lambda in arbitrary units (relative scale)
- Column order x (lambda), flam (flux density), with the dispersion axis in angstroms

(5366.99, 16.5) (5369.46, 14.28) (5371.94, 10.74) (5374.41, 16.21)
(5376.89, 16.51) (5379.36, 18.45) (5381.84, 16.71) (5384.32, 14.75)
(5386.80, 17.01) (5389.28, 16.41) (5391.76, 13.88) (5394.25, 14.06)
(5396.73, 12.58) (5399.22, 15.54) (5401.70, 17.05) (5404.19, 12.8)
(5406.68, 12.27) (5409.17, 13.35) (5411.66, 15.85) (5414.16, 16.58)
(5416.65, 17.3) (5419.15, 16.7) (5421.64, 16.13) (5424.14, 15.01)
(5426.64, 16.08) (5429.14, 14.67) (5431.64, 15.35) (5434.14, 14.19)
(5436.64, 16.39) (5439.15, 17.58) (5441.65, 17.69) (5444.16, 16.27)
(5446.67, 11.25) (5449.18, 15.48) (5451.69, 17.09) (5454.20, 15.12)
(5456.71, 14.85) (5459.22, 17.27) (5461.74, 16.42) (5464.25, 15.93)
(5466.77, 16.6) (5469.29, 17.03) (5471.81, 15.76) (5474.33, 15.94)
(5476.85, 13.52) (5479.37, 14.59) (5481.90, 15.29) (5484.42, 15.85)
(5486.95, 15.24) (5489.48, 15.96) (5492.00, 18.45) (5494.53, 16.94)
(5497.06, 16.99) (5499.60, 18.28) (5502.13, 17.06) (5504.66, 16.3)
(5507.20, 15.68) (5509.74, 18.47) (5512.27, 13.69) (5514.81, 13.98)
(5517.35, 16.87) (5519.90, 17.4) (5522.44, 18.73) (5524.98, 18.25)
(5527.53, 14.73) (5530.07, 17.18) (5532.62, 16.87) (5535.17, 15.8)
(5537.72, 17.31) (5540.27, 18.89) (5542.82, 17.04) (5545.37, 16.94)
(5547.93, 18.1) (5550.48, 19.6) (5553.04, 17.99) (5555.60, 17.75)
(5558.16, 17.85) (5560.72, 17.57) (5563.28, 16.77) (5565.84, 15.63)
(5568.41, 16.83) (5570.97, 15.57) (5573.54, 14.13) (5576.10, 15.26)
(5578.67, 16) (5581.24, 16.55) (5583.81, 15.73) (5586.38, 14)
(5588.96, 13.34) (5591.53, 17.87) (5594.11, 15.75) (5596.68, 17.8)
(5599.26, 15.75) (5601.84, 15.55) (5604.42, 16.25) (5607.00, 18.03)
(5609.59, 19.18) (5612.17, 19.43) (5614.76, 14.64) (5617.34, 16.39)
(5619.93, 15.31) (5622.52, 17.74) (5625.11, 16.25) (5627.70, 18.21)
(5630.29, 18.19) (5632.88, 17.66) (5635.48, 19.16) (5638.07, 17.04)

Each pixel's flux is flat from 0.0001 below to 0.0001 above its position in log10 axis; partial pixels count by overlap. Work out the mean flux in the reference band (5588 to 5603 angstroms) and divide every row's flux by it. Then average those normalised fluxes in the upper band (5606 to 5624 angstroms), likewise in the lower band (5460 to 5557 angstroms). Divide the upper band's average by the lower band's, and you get 1.03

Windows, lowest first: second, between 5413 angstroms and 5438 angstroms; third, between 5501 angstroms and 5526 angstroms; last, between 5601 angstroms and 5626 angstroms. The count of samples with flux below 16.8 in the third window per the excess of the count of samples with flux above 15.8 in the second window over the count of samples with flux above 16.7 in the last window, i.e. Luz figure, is 2.0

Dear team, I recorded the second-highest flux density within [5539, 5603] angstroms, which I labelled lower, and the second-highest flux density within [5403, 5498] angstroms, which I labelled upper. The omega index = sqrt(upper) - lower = -14.7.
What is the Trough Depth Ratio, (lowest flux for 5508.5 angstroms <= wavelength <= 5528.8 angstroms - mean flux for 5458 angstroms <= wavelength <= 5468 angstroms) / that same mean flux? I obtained -0.17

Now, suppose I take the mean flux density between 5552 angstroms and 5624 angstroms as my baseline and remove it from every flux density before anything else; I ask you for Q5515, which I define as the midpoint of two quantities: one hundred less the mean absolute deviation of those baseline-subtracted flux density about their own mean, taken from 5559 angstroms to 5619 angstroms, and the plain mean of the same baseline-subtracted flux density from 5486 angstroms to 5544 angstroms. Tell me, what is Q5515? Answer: 49.6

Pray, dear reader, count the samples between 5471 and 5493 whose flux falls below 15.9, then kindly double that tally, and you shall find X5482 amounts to 12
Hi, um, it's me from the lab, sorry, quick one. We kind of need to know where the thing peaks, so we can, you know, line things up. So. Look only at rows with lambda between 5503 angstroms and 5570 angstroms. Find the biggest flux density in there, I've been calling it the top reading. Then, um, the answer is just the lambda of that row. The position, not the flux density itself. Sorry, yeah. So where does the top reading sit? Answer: 5550.48 angstroms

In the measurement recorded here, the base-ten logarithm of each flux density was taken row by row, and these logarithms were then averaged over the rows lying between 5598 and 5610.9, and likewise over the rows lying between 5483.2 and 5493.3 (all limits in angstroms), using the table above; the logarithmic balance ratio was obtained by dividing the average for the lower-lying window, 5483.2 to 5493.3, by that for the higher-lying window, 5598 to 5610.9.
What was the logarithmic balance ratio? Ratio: 0.988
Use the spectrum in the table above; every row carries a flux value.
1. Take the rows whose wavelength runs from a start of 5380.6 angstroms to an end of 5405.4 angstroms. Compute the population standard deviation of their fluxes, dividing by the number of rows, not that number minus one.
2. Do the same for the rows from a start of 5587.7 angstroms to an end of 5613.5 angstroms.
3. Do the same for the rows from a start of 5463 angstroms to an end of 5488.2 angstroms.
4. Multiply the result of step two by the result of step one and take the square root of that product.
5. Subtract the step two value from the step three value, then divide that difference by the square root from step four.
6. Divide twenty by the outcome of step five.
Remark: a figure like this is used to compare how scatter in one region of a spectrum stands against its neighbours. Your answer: -40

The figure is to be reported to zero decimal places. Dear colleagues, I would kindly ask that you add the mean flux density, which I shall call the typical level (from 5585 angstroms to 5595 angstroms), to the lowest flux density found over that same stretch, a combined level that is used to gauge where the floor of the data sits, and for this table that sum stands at 29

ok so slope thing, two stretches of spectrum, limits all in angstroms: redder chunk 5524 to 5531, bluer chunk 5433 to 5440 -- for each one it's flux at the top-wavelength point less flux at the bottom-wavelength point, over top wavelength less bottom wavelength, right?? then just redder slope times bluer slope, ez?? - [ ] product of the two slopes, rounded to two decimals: -0.14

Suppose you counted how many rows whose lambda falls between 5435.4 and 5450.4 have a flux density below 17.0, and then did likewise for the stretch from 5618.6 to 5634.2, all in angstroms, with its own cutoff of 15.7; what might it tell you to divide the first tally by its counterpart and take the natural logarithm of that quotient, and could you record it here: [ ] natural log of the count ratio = 1.4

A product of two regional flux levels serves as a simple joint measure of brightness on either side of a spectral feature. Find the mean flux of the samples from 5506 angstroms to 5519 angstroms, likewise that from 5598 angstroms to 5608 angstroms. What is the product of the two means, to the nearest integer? 258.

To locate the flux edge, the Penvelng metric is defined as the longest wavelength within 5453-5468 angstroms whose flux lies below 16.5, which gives 5464.25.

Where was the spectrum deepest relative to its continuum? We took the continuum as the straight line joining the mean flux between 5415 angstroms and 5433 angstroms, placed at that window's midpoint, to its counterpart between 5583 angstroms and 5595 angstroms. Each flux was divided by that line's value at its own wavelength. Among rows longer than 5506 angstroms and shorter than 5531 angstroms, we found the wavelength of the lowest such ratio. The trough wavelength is 5512.27 angstroms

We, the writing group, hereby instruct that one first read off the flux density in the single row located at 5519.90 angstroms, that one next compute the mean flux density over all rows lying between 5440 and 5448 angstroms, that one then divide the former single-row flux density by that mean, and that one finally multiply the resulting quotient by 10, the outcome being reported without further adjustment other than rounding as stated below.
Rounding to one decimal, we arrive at 11.5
